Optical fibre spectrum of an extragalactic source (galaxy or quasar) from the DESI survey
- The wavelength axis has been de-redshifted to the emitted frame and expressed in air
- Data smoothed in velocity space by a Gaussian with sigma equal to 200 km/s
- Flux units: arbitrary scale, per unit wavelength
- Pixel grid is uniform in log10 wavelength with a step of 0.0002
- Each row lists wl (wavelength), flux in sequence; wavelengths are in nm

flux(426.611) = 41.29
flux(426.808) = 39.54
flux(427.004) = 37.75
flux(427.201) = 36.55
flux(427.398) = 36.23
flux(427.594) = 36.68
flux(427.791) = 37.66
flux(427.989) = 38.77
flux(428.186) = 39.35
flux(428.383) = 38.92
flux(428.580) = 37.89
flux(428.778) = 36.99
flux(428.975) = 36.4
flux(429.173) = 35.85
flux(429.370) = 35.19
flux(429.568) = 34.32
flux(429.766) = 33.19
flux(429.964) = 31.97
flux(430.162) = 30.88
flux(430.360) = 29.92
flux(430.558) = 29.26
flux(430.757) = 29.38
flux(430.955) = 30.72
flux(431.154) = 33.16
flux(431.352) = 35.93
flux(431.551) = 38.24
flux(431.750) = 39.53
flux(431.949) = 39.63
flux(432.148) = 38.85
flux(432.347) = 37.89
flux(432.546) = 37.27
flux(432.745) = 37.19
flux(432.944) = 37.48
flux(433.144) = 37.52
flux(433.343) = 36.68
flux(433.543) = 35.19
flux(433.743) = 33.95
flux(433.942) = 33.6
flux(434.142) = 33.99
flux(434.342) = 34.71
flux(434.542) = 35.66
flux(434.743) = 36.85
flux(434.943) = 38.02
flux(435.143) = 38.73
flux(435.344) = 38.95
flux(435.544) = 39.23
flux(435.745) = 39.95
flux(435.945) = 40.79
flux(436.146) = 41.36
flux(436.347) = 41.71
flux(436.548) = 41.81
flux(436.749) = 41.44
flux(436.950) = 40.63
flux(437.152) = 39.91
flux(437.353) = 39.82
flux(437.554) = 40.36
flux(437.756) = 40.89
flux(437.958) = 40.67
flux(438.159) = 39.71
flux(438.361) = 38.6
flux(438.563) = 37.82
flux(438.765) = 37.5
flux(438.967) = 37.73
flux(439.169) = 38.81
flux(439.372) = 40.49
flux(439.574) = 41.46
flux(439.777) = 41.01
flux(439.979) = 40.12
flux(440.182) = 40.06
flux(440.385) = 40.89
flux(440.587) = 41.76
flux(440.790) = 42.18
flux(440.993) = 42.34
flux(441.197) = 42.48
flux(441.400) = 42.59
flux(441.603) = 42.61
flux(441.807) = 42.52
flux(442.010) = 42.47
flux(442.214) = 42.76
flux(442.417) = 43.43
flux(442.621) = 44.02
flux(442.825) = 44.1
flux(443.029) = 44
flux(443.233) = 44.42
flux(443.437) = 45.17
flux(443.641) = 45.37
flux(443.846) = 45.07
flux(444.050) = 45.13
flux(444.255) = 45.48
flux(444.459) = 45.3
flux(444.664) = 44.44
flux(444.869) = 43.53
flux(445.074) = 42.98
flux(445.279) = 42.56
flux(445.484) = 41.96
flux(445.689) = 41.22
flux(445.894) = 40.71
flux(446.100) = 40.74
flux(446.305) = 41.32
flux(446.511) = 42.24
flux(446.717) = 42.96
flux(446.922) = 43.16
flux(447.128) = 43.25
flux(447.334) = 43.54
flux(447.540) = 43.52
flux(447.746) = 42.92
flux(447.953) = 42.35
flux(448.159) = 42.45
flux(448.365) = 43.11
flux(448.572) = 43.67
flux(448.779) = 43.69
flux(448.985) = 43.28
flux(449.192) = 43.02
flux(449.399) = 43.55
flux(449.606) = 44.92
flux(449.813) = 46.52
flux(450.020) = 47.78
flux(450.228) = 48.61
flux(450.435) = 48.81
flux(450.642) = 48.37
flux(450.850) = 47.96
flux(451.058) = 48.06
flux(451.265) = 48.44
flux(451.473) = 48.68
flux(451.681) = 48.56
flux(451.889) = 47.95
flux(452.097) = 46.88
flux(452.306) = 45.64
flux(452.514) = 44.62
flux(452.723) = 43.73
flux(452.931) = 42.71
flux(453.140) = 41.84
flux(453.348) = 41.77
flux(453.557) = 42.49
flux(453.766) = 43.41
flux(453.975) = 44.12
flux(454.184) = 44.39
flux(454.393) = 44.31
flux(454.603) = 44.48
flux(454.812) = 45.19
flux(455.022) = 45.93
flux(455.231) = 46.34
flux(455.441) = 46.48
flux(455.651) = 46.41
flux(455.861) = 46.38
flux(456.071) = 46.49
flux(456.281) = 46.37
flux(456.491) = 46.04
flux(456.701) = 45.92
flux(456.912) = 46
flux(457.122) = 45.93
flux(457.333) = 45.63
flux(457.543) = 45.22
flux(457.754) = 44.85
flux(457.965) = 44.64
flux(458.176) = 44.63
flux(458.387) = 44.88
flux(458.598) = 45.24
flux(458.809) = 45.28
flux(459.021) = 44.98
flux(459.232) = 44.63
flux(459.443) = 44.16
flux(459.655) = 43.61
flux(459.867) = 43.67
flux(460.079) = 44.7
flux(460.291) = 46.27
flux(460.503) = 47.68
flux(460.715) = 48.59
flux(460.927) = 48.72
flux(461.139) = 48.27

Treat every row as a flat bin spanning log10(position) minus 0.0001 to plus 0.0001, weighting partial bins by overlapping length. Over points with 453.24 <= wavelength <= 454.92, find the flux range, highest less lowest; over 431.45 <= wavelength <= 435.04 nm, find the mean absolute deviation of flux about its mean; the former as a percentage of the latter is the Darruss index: 224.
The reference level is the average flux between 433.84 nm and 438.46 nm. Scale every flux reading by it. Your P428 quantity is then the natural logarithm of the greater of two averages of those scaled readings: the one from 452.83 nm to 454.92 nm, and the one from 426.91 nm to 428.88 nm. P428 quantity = 0.11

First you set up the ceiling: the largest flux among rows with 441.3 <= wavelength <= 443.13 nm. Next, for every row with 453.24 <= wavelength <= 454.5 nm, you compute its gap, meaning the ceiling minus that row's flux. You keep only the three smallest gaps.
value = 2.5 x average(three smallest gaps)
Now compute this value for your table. 0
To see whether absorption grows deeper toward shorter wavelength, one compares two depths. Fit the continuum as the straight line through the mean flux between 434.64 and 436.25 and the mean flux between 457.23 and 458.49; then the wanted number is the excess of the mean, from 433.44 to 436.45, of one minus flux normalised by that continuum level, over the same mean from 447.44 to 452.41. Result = 0.11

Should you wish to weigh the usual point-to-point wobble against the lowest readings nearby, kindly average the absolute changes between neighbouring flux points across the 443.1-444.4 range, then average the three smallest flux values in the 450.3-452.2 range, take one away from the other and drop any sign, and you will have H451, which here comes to 47.3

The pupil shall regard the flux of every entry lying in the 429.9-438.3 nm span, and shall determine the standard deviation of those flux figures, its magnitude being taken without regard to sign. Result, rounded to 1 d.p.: 3.6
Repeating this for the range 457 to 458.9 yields 0.4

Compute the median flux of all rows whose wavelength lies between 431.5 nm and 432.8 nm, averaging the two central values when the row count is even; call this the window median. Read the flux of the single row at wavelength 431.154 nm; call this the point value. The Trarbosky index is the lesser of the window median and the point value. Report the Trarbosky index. 33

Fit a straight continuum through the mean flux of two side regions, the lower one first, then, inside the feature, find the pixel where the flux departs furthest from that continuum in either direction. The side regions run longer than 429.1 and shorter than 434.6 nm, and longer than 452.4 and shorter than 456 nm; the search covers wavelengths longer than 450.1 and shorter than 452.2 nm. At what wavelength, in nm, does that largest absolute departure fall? 450.435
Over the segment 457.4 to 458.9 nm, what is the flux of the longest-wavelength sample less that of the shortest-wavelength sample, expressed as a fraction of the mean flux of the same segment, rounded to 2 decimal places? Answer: 0.00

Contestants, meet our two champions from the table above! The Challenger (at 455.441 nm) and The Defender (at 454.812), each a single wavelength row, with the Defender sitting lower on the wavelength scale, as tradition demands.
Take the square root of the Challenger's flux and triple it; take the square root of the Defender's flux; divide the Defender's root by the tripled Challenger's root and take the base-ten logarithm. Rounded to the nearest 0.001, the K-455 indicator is -0.483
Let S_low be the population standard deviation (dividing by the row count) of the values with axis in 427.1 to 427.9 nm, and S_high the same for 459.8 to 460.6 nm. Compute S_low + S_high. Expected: 2.1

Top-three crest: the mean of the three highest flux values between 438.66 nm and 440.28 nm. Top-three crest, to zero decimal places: 41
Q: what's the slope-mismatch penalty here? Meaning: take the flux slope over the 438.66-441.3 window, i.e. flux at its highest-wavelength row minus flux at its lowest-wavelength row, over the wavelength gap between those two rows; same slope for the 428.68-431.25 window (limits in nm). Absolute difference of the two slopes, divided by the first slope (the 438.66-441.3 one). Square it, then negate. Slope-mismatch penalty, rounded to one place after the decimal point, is -3.2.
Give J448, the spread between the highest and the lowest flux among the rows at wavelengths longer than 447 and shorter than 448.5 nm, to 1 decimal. 1.2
